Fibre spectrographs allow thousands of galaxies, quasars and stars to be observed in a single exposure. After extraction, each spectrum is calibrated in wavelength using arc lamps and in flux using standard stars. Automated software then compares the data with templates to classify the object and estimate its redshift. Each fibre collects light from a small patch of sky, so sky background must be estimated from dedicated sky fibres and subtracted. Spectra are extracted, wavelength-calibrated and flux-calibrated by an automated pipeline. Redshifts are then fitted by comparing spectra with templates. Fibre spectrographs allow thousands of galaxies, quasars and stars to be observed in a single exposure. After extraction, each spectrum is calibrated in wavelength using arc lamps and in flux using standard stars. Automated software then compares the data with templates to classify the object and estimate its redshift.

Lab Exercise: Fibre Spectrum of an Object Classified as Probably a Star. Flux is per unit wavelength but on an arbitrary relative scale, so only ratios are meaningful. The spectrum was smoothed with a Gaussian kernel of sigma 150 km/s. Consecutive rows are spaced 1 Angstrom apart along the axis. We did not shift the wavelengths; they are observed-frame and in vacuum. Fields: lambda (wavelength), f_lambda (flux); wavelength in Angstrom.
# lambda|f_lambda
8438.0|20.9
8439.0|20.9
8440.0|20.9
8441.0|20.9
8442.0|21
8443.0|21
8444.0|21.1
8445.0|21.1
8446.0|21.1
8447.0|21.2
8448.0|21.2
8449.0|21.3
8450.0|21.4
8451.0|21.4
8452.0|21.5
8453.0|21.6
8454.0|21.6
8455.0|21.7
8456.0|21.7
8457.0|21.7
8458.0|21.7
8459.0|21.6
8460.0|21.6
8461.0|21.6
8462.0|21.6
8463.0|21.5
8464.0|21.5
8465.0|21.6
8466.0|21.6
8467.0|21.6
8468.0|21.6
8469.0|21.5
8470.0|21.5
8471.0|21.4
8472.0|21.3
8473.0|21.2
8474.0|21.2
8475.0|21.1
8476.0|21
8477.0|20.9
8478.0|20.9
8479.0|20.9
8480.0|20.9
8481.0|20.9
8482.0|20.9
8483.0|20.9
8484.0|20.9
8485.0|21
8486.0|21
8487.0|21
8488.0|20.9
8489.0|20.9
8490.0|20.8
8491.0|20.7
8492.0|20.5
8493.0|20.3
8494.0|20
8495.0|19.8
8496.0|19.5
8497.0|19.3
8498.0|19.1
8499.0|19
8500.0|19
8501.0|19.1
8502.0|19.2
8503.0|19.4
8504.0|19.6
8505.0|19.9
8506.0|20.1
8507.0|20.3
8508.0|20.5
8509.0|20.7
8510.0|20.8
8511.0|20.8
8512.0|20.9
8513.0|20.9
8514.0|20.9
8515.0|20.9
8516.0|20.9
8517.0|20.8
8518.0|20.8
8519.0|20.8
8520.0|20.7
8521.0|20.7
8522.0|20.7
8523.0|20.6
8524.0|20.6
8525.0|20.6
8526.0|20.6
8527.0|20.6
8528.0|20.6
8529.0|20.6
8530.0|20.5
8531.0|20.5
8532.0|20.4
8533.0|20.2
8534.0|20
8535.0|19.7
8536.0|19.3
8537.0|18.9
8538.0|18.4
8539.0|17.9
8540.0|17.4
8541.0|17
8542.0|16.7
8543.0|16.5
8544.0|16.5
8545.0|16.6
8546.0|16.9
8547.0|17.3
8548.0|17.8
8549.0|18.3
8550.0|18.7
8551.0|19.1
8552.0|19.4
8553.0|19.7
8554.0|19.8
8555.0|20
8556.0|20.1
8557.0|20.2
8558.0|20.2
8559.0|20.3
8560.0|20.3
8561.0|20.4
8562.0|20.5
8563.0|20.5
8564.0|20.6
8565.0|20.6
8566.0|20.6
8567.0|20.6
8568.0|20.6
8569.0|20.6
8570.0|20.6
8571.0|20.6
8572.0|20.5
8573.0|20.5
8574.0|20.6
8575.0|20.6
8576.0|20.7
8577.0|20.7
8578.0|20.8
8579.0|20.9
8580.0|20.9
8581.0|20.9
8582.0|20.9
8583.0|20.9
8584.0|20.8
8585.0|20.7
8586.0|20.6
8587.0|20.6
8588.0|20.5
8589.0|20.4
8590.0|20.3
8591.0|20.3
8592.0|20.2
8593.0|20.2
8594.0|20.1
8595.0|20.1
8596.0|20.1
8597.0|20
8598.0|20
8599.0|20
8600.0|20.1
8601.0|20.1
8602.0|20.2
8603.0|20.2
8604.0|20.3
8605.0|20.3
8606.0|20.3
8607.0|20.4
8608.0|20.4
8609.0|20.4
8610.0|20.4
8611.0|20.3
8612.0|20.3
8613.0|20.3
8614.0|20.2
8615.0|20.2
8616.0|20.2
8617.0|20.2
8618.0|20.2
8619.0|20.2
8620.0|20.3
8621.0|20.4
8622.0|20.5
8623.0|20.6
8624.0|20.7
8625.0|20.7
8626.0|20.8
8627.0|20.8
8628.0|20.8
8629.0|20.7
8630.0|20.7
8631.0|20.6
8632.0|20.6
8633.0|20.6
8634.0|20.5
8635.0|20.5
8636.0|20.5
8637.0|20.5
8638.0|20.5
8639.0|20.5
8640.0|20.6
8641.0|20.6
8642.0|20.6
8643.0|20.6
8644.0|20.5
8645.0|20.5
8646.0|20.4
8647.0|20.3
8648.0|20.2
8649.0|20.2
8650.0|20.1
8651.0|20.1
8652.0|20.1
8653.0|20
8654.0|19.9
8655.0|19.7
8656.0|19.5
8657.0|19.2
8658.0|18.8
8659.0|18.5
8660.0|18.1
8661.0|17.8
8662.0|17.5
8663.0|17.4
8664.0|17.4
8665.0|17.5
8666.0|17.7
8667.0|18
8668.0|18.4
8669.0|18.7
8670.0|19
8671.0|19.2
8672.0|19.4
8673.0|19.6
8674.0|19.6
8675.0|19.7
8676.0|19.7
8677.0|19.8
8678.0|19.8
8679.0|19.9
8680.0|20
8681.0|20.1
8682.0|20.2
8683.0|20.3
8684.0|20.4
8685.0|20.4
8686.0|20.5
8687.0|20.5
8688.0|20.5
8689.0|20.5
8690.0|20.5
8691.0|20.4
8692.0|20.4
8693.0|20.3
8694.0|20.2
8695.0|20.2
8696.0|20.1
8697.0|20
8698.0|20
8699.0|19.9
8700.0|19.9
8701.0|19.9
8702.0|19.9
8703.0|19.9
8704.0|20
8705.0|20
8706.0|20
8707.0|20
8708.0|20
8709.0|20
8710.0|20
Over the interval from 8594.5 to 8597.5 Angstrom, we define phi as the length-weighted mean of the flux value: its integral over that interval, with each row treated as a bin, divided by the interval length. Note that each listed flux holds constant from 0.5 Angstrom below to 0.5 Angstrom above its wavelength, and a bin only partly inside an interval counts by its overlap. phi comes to 20.1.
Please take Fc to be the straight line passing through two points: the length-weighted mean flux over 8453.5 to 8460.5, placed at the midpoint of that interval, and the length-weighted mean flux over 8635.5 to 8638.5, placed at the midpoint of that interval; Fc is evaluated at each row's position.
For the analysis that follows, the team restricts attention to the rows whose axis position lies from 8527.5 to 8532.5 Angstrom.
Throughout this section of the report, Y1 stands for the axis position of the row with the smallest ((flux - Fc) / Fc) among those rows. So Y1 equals 8532.0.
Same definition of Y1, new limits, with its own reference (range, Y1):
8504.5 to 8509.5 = 8505.0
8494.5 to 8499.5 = 8499.0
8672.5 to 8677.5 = 8673.0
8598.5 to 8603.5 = 8599.0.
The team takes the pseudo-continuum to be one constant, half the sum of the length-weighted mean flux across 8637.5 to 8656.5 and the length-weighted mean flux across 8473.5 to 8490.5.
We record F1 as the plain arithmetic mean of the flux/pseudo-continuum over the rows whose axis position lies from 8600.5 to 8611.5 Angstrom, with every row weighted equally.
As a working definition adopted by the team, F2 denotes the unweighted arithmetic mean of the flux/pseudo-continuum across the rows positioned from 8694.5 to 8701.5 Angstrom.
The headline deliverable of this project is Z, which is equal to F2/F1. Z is 0.99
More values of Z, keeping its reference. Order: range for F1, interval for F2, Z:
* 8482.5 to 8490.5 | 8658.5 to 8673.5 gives 0.87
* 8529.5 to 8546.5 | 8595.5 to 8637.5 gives 1.11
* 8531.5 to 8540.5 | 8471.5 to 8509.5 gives 1.07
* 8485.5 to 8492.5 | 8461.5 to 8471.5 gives 1.03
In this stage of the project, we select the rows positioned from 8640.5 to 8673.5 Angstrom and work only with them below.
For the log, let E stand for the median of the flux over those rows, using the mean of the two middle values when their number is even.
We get 19.5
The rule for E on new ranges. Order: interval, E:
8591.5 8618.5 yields 20.2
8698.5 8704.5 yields 19.9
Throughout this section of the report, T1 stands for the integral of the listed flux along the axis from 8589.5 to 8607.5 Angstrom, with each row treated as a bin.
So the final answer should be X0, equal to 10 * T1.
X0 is 3632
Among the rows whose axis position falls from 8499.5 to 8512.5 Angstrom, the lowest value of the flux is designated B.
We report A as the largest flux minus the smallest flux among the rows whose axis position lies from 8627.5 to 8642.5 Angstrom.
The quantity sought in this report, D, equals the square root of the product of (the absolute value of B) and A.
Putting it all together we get 2.4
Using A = 0.3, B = 19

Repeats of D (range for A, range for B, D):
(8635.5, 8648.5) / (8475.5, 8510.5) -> 2.8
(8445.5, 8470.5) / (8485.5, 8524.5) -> 3.4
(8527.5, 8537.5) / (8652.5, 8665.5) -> 5.4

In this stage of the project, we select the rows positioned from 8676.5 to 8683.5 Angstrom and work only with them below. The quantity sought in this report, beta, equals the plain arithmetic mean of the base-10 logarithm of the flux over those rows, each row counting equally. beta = 1.30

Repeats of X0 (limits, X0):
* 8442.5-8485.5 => 9165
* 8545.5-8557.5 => 2273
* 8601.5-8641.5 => 8180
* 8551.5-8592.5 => 8395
